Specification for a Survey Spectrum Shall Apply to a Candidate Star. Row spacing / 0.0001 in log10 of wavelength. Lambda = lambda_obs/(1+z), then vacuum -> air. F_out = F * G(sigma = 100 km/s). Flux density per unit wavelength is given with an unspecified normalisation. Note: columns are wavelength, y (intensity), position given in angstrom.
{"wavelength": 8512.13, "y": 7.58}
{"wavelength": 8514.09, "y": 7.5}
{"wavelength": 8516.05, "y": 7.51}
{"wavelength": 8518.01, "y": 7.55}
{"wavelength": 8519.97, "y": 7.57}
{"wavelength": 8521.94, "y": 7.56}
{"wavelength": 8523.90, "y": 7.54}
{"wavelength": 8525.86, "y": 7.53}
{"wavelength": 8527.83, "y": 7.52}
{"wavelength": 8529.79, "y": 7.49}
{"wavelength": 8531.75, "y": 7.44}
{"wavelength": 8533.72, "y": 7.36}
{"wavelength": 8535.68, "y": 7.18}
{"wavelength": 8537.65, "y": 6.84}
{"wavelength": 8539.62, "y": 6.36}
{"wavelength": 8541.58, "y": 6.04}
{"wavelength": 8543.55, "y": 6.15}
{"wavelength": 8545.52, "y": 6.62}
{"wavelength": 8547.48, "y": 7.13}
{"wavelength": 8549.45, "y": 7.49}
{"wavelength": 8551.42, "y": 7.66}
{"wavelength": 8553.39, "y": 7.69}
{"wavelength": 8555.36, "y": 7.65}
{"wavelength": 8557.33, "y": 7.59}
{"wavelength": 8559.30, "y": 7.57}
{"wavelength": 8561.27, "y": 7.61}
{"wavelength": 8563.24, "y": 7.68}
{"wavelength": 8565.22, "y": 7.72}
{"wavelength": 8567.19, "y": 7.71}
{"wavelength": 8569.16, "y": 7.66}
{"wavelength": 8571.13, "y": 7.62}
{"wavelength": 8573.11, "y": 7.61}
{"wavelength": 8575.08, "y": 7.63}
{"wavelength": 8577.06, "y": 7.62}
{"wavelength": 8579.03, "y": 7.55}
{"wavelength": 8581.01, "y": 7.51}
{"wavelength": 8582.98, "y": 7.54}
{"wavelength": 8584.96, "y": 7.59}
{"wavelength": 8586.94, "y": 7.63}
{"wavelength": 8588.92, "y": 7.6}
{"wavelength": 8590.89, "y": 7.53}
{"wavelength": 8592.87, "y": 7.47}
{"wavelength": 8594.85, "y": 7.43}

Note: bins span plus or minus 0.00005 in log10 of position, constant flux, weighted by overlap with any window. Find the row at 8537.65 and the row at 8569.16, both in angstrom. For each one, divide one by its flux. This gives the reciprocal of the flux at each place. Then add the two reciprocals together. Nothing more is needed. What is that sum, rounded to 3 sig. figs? 0.277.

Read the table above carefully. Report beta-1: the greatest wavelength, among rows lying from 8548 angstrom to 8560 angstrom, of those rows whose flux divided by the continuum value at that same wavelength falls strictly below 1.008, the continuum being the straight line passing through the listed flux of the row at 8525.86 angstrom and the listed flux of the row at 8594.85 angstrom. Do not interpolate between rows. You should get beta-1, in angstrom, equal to 8549.45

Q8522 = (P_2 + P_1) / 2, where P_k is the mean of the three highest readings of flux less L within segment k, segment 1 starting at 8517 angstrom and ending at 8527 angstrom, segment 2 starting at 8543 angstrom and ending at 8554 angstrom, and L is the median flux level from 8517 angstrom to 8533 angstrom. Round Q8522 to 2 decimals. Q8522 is 0.05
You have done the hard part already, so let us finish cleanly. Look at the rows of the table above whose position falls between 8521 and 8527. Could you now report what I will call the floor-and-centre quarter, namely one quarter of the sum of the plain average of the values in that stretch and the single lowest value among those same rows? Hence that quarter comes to 3.77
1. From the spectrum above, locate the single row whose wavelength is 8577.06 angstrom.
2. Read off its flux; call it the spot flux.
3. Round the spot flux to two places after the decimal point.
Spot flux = 7.62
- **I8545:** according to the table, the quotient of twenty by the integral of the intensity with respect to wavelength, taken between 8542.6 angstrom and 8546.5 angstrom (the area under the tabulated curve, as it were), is 0.80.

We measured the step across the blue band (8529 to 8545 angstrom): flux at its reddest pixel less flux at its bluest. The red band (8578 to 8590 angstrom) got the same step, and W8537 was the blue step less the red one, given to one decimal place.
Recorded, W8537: -1.4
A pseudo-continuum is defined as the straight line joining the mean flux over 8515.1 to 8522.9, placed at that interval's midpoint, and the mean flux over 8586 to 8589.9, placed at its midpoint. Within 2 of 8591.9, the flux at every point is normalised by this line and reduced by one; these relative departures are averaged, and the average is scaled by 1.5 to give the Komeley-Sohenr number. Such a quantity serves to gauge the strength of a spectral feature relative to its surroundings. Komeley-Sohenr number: -0.023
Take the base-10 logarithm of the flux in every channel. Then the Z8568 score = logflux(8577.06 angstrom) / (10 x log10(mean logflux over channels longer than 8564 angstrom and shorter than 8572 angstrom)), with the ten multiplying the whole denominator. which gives -1.67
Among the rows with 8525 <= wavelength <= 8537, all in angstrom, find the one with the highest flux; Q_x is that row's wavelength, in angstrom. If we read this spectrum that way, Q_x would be 8525.86 angstrom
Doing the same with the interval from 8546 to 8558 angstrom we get 8553.39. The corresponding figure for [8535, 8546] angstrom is 8535.68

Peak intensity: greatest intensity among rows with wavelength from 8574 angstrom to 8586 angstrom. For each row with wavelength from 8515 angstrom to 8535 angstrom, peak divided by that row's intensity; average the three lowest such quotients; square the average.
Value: 1.02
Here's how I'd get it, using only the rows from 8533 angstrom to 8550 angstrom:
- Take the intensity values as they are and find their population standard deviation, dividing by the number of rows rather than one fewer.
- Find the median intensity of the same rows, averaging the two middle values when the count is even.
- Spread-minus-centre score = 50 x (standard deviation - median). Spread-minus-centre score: -317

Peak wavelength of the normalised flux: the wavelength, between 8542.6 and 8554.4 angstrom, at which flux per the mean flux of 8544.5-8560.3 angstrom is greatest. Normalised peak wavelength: 8553.39 angstrom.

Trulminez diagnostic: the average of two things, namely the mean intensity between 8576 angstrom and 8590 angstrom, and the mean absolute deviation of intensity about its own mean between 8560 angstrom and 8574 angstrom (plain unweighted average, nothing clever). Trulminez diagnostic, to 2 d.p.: 3.81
